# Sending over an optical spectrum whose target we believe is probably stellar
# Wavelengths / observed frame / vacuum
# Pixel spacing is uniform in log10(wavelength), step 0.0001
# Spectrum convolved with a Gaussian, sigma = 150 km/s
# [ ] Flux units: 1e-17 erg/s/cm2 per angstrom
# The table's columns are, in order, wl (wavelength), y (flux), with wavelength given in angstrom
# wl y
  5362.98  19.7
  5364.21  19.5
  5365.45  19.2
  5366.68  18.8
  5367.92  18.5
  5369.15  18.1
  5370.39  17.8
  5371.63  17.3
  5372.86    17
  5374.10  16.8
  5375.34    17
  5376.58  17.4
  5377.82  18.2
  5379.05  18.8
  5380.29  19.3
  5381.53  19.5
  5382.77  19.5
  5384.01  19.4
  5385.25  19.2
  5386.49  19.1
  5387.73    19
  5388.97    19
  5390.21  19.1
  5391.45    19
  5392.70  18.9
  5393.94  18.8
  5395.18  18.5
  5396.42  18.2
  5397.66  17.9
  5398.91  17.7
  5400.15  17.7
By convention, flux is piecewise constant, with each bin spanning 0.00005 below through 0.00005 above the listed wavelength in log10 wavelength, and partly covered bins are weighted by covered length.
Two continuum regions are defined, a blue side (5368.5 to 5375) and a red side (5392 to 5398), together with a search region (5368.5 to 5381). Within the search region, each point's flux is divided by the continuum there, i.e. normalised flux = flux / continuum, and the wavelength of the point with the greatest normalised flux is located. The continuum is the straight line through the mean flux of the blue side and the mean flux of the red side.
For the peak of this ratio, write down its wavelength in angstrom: 5380.29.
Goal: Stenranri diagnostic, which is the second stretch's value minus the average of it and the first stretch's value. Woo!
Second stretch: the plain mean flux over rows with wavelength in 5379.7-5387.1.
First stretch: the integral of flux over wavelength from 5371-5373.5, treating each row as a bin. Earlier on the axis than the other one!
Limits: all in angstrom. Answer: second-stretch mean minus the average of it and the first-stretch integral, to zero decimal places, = -12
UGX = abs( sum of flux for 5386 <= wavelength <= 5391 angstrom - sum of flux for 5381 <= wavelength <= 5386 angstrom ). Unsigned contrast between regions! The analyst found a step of 1.4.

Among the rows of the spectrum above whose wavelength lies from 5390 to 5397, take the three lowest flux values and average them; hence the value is 18.5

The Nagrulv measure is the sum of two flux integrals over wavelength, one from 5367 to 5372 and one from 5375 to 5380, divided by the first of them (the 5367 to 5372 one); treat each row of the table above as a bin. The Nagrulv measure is 2.00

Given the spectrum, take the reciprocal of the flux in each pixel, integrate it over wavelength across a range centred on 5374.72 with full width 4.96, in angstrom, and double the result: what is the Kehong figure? 0.58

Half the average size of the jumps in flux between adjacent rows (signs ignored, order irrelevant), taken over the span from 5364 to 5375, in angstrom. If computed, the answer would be 0.17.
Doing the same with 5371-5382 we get 0.20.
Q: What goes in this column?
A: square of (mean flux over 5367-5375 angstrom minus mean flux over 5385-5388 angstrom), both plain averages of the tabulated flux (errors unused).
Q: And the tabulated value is 2.3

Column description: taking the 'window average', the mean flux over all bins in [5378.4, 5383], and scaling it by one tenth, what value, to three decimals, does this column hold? 1.927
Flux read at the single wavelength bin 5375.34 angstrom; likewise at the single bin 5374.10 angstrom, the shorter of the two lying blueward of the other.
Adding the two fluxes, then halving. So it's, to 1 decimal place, 16.9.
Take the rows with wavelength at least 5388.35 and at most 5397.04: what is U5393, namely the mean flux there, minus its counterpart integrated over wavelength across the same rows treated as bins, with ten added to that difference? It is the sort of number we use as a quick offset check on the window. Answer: -134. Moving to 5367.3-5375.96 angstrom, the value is -124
